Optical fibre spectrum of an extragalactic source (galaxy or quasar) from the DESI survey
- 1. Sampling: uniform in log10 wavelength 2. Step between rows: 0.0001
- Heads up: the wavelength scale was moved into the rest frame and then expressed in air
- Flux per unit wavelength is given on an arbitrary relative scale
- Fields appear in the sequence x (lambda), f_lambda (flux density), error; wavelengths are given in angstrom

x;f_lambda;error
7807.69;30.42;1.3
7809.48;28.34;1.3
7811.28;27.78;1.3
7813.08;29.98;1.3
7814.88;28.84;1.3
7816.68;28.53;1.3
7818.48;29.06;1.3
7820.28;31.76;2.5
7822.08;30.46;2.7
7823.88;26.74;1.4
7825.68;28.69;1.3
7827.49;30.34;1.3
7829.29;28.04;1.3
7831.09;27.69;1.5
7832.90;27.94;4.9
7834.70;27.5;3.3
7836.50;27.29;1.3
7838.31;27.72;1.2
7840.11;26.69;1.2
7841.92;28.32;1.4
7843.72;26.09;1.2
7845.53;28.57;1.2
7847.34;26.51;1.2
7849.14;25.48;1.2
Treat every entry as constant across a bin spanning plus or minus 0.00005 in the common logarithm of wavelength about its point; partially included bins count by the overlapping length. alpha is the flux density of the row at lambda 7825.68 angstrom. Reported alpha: 28.69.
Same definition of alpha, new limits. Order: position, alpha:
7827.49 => 30.34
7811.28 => 27.78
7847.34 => 26.51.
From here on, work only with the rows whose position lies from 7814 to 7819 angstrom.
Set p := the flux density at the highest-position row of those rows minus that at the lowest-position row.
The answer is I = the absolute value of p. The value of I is 0.2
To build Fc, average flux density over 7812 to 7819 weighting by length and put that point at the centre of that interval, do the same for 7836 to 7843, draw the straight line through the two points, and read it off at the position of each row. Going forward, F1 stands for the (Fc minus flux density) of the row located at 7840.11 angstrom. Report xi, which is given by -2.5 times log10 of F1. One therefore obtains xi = 0.3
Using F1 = 0.8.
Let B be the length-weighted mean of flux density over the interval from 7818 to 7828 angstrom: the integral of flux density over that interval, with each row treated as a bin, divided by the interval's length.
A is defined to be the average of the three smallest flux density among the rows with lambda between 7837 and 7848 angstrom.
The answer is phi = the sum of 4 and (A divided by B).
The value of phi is 4.90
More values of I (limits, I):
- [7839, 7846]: 1.9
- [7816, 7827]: 0.2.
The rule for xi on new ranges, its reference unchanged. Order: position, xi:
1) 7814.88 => 1.5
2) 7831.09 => 1.1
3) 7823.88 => -0.6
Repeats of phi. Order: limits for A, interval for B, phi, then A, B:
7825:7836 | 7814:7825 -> 4.95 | 27.7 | 29.23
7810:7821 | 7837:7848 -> 5.04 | 28.4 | 27.32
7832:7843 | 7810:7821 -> 4.93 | 27.2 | 29.24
